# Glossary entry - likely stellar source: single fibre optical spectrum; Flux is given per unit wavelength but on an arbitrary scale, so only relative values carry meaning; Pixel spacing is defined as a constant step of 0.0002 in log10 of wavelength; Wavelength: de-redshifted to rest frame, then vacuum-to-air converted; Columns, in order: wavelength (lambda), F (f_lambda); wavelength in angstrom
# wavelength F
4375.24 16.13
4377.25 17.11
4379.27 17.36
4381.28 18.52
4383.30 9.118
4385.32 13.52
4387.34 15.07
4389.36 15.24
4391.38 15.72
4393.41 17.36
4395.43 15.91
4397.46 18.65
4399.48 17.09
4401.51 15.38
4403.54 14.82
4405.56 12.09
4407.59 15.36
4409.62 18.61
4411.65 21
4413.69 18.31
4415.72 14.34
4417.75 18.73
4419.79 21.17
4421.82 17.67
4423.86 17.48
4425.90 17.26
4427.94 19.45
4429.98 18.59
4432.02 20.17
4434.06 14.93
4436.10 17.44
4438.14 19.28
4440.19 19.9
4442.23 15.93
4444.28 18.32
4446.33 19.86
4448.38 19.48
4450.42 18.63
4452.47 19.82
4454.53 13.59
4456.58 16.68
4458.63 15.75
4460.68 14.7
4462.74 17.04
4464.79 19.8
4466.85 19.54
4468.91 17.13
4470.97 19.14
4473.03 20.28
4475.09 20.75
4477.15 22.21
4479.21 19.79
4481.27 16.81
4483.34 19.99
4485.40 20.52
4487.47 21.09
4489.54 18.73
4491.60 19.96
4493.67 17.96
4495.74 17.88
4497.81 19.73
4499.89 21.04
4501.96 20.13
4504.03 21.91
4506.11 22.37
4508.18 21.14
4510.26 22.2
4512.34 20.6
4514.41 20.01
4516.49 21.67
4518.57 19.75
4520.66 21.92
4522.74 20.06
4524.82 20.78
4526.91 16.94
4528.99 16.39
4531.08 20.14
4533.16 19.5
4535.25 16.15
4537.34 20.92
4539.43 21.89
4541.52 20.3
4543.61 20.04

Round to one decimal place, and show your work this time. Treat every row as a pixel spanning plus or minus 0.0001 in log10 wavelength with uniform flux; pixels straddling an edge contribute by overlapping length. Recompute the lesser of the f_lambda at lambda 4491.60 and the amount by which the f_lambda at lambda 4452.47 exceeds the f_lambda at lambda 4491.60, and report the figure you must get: -0.1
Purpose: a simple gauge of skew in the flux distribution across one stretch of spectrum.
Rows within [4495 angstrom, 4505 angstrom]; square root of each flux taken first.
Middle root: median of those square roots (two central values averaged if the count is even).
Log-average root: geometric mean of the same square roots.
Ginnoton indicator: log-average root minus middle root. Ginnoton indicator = 0.00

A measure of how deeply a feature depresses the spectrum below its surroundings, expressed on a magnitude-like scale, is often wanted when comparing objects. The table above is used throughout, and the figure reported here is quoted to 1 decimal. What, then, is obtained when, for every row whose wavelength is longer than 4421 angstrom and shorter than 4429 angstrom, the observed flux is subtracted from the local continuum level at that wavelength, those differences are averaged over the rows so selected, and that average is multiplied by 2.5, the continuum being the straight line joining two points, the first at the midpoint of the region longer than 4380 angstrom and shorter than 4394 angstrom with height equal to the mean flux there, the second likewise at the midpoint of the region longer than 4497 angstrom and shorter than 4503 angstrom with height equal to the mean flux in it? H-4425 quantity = -3.1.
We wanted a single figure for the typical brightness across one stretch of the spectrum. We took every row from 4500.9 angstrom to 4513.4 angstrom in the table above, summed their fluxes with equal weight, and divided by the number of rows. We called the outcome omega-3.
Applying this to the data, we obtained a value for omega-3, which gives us 21.4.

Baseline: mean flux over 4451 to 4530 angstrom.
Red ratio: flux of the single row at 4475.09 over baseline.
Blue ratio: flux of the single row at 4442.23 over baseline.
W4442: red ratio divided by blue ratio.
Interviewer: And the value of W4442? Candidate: 1.30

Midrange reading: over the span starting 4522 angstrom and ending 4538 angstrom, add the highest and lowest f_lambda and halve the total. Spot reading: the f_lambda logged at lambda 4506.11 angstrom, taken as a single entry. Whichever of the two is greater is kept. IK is 22.4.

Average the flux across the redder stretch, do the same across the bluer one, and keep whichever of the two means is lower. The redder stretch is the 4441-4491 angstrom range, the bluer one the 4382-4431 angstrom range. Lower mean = 16.6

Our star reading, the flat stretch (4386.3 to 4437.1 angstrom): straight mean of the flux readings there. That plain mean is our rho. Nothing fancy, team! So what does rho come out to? 17.1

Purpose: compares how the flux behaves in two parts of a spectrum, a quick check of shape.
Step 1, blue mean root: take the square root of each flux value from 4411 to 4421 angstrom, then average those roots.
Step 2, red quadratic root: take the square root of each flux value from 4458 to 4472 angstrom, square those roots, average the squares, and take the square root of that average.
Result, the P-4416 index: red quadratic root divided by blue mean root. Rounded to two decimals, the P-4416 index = 0.97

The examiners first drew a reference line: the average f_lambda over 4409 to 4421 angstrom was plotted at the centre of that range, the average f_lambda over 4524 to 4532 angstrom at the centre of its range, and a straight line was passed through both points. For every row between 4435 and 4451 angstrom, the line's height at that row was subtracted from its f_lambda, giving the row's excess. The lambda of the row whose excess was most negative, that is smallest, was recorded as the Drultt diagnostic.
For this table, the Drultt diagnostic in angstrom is 4442.23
